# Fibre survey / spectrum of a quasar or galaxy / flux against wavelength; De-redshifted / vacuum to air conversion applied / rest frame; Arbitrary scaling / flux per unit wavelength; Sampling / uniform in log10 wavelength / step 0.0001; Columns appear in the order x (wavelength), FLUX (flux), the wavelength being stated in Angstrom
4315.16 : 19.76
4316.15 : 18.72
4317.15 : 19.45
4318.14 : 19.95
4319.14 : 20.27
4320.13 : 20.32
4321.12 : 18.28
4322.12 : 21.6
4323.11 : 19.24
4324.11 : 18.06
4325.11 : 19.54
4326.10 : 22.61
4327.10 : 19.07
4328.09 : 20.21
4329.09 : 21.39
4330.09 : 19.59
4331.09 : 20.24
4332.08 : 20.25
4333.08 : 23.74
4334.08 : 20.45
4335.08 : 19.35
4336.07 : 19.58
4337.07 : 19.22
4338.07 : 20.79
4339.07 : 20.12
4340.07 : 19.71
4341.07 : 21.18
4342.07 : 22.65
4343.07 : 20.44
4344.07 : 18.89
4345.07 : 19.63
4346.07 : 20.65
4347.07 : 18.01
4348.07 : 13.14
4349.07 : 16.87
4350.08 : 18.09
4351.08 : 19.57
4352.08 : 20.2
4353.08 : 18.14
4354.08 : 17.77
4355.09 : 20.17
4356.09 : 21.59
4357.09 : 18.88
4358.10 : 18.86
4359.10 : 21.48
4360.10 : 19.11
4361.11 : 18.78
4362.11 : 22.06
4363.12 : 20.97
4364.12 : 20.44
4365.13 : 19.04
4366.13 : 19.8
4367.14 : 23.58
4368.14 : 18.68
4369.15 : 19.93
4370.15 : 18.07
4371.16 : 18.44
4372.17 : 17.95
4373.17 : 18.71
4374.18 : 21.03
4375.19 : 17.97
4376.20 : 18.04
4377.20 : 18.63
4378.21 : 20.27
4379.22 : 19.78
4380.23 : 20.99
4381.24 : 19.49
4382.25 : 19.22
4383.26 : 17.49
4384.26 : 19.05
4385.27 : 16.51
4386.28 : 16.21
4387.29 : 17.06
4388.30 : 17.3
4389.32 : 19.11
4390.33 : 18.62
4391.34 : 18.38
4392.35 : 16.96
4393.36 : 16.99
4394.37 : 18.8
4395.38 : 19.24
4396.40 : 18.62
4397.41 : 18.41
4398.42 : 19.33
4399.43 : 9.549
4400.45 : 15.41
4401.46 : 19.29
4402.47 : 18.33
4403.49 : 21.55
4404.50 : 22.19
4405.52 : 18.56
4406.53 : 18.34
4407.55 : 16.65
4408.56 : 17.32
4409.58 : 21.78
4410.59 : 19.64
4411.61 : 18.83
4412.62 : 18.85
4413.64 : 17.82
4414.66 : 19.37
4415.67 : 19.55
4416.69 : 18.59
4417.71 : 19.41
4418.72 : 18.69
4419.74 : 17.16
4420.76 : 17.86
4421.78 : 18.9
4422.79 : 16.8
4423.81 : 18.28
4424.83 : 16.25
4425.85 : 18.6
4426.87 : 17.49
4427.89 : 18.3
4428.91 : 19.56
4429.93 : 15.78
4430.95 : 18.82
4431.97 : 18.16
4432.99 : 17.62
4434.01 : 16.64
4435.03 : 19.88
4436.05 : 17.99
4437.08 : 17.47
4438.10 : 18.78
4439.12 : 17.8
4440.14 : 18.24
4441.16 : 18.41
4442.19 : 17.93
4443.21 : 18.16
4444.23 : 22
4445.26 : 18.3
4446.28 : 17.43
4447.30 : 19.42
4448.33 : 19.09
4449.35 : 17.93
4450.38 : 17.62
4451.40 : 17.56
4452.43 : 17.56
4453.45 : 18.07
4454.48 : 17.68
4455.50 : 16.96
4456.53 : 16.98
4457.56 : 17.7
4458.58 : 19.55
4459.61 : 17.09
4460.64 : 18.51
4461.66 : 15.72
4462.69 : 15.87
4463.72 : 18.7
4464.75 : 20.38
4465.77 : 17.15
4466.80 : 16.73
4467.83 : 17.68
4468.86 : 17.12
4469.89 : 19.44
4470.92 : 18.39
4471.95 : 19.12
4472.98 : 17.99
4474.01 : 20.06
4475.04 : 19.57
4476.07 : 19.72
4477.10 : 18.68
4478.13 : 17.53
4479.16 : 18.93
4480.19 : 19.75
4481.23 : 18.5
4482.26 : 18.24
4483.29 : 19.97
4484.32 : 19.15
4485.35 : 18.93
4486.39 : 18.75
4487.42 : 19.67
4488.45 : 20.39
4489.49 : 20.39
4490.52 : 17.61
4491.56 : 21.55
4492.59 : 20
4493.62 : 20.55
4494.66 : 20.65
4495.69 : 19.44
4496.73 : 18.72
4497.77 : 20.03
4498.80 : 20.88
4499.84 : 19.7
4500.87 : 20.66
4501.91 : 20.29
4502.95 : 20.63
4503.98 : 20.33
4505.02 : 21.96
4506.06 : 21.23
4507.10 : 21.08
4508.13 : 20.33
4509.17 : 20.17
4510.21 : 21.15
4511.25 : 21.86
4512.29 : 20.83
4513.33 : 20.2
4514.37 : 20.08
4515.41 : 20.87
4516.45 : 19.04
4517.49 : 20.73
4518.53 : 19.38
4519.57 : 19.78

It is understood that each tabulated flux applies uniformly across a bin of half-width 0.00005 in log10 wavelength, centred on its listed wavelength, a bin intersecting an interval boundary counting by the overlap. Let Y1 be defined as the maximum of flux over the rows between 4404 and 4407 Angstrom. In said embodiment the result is 22.19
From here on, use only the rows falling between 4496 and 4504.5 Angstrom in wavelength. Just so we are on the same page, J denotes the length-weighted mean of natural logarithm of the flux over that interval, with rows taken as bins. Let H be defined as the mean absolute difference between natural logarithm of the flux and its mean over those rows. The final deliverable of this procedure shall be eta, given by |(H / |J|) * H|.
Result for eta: 0.0002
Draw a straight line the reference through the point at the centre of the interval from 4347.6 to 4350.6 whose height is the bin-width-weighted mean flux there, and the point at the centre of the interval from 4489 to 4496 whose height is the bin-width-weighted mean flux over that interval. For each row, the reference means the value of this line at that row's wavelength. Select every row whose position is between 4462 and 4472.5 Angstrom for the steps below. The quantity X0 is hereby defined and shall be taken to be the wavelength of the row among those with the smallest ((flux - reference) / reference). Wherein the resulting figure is 4462.69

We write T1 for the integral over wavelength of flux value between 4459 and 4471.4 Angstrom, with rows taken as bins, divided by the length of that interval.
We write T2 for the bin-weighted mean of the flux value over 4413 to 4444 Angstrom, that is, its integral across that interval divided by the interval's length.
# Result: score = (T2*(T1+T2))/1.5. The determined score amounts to 435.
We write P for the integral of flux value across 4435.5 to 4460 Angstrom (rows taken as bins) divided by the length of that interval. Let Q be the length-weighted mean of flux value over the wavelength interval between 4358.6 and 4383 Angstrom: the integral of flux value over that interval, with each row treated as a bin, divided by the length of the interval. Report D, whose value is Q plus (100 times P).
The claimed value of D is 1836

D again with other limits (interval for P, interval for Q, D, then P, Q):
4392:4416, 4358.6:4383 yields 1859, 18.4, 19.7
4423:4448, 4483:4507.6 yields 1841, 18.2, 20.1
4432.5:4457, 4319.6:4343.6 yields 1835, 18.1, 20.3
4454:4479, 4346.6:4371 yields 1831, 18.1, 19.3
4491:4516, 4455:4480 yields 2072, 20.5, 18.2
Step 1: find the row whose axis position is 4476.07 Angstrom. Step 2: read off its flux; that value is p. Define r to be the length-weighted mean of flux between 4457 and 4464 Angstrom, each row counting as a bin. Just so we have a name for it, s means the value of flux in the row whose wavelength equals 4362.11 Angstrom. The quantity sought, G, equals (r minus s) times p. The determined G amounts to -89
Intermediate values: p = 19.72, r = 17.5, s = 22.06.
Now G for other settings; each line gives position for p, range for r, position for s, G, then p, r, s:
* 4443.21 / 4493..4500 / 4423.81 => 31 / 18.16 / 20.0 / 18.28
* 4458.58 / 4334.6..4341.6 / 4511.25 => -36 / 19.55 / 20.0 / 21.86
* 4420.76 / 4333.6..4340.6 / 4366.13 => 2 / 17.86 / 19.9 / 19.8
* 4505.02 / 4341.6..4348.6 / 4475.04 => -12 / 21.96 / 19.0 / 19.57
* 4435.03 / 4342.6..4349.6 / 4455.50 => 25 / 19.88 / 18.2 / 16.96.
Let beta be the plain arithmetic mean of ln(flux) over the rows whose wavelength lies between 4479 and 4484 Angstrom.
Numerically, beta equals 2.948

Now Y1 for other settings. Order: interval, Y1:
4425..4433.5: 19.56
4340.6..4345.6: 22.65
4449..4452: 17.93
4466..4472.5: 19.44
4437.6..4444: 18.78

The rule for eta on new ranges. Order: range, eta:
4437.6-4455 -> 0.0005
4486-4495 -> 0.0006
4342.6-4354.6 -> 0.0023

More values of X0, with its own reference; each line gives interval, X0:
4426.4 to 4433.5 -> 4429.93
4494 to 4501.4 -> 4496.73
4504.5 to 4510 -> 4509.17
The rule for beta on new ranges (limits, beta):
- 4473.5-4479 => 2.949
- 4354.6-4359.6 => 3.004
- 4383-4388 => 2.847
